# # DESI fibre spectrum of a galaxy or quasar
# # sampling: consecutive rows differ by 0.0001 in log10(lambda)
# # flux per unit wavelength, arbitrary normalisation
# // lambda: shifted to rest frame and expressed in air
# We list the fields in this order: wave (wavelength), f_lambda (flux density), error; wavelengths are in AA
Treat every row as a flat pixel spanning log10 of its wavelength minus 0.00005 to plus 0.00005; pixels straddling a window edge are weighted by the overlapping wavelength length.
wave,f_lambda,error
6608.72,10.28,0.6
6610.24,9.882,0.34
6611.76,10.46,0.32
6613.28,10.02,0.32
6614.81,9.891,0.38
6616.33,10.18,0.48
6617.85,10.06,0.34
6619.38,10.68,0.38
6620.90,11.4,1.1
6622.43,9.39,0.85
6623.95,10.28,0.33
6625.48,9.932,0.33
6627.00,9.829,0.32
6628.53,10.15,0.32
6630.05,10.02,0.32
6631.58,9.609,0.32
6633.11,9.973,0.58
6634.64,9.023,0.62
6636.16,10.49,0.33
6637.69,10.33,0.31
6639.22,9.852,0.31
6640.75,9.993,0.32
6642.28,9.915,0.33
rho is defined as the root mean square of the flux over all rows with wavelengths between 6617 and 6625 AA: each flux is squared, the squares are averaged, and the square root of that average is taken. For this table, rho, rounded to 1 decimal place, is 10.4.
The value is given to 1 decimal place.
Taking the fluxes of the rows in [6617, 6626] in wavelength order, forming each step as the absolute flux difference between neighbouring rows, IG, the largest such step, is 2.0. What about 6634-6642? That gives 1.5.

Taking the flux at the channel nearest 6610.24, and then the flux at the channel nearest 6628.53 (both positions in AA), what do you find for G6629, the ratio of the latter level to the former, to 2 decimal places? 1.03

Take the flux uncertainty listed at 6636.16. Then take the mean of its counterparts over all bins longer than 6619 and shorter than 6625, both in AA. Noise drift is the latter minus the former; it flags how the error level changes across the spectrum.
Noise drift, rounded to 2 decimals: 0.34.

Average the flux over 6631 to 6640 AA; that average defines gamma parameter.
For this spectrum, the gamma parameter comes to 9.9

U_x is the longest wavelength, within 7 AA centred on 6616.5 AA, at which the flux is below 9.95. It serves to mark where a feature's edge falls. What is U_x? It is 6614.81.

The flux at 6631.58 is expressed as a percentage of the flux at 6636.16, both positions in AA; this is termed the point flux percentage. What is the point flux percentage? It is 92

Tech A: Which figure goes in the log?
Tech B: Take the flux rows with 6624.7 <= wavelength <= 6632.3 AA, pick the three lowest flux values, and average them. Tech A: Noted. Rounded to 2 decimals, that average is 9.79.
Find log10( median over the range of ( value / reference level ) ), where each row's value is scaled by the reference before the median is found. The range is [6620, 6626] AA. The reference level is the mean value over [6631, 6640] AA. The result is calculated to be 0.010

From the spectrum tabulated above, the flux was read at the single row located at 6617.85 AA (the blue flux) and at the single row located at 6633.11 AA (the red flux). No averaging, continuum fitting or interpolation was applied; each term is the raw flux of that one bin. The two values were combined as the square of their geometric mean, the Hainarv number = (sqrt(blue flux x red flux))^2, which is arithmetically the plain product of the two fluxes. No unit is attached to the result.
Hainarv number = 100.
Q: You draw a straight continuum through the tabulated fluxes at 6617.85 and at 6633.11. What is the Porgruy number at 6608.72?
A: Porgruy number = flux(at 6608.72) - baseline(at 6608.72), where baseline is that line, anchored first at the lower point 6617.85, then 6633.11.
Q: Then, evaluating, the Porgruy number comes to 0.17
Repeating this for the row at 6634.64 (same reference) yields -0.94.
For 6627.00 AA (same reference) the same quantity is -0.18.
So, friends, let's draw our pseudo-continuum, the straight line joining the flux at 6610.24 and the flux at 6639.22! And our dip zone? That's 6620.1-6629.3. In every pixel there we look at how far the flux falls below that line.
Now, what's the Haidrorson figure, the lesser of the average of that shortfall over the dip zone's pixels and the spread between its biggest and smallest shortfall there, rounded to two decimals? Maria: -0.30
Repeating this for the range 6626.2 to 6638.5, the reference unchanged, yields -0.07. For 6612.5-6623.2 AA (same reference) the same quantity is -0.36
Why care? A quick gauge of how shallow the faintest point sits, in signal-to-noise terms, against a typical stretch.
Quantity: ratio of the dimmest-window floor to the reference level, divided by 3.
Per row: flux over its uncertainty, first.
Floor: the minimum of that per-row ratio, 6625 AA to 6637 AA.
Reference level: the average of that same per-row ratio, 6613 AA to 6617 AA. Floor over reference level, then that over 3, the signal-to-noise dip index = 0.19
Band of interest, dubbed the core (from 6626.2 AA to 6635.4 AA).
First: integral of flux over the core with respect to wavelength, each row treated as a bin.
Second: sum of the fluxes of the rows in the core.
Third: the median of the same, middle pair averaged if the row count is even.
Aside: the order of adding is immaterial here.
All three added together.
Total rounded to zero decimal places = 158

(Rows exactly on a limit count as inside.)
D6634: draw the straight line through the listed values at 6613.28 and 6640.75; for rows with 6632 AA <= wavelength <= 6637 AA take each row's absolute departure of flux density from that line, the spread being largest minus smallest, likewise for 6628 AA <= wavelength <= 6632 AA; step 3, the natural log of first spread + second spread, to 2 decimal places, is 0.28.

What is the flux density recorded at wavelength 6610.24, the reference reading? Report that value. 9.882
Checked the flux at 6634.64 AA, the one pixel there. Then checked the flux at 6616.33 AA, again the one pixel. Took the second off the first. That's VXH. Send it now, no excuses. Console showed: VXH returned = -1.2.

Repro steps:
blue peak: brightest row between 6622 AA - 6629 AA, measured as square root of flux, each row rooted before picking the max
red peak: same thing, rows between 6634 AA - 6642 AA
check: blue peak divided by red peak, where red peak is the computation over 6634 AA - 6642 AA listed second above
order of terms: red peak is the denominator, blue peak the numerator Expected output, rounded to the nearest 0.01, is 0.99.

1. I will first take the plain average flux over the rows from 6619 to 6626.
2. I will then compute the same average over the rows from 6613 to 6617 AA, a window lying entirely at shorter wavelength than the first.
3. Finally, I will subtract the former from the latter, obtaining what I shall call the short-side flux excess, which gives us -0.3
